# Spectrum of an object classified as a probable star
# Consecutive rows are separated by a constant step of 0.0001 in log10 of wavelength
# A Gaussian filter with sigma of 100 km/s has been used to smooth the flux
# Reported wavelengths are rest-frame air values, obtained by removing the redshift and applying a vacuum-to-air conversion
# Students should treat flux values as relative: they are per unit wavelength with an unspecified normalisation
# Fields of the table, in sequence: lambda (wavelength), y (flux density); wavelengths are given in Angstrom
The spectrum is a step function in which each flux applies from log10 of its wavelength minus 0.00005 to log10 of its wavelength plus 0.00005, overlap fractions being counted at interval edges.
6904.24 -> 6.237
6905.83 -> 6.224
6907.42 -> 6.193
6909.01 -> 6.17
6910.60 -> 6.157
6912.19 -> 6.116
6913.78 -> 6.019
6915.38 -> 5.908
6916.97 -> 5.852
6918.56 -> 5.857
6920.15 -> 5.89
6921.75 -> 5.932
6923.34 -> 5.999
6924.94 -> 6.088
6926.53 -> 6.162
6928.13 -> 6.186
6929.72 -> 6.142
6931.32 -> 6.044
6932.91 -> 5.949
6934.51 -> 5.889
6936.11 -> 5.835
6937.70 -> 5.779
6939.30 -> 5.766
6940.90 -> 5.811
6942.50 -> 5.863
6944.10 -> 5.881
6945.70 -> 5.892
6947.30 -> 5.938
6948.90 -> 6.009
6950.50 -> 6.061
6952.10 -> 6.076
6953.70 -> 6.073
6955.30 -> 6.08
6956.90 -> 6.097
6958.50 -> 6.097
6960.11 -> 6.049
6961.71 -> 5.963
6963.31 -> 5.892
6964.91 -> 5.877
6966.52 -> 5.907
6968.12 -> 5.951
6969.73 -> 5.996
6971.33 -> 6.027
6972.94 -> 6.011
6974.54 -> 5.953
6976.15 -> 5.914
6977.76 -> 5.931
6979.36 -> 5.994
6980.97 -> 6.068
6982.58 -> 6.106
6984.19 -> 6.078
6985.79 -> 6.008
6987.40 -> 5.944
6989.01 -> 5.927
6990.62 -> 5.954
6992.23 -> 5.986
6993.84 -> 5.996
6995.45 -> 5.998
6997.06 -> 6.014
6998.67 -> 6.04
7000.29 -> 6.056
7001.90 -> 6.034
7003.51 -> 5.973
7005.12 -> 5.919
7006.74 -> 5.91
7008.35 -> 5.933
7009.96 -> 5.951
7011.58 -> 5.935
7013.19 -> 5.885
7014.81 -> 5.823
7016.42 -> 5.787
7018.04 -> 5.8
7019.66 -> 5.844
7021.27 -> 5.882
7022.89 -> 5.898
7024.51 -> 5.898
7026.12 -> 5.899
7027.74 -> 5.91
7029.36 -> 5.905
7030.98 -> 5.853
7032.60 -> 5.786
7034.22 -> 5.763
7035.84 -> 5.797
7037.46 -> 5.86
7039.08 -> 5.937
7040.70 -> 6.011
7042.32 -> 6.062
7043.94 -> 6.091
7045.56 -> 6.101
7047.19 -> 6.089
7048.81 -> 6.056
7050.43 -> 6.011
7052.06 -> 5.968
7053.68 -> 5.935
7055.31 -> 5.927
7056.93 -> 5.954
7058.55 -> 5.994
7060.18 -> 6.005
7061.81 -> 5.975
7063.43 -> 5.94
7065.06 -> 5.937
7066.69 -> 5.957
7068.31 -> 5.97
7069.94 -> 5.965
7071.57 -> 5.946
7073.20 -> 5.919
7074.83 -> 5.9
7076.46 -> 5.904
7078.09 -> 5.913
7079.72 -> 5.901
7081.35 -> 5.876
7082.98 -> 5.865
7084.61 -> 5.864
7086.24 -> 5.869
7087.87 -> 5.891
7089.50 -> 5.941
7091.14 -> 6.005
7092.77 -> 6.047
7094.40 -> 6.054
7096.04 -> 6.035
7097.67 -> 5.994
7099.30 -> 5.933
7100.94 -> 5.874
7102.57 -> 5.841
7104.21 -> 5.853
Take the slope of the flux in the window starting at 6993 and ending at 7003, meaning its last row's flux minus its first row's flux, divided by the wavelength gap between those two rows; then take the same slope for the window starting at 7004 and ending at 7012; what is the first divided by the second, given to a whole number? 2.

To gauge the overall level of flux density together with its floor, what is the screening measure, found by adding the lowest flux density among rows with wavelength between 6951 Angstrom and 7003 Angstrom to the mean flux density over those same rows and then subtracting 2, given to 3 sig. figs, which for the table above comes 9.88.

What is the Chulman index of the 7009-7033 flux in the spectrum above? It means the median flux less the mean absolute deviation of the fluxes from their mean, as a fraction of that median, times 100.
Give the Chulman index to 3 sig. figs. 99.3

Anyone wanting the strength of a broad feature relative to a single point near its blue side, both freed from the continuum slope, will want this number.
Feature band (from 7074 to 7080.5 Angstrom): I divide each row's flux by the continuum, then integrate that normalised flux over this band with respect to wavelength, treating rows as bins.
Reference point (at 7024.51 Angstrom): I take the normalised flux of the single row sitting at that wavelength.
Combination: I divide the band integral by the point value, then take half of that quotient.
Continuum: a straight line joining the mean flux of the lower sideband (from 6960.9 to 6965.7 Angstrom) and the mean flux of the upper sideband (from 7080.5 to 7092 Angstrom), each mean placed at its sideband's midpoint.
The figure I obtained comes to 3.26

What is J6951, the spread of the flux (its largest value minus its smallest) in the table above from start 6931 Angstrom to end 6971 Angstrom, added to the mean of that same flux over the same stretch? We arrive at 6.28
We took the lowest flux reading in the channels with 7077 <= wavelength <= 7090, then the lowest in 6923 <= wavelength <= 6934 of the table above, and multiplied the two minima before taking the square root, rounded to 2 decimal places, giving 5.91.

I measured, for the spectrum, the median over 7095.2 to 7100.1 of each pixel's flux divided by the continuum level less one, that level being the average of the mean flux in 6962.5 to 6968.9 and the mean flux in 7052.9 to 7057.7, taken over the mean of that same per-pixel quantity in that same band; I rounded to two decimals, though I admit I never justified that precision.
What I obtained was 1.10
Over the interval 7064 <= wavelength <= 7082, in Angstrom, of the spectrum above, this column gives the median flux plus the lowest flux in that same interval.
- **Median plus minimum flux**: 11.8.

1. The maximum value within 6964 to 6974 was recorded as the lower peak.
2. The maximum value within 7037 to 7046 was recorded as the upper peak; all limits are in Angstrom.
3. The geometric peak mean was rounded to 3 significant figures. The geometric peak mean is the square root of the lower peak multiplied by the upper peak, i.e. 6.06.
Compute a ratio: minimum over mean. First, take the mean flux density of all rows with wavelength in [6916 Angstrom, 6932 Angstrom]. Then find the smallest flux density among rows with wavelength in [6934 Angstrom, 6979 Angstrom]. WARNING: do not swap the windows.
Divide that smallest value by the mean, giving 0.959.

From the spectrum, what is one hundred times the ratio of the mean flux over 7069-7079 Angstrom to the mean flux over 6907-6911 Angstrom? 96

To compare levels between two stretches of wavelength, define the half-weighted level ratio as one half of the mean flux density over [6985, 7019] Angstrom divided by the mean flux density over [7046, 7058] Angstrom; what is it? 0.496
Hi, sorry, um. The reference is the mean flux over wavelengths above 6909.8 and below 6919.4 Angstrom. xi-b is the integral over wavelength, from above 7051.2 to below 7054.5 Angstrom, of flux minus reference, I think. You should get -0.1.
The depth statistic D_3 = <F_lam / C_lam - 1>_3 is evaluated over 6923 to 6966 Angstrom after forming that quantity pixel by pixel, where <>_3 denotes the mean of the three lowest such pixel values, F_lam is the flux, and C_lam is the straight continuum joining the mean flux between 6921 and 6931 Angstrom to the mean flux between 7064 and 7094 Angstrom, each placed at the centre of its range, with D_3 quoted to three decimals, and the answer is -0.047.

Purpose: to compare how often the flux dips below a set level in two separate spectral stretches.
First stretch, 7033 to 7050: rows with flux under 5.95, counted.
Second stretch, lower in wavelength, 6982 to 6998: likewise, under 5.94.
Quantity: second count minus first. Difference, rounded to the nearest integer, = -3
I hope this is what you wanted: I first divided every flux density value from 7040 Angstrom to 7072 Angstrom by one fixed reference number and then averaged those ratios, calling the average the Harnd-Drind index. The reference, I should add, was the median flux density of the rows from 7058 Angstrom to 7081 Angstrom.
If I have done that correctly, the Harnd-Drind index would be 1.01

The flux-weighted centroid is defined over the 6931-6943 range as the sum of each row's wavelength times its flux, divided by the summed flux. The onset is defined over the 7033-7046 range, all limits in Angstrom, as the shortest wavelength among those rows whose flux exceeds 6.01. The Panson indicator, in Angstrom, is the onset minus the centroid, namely 103.8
